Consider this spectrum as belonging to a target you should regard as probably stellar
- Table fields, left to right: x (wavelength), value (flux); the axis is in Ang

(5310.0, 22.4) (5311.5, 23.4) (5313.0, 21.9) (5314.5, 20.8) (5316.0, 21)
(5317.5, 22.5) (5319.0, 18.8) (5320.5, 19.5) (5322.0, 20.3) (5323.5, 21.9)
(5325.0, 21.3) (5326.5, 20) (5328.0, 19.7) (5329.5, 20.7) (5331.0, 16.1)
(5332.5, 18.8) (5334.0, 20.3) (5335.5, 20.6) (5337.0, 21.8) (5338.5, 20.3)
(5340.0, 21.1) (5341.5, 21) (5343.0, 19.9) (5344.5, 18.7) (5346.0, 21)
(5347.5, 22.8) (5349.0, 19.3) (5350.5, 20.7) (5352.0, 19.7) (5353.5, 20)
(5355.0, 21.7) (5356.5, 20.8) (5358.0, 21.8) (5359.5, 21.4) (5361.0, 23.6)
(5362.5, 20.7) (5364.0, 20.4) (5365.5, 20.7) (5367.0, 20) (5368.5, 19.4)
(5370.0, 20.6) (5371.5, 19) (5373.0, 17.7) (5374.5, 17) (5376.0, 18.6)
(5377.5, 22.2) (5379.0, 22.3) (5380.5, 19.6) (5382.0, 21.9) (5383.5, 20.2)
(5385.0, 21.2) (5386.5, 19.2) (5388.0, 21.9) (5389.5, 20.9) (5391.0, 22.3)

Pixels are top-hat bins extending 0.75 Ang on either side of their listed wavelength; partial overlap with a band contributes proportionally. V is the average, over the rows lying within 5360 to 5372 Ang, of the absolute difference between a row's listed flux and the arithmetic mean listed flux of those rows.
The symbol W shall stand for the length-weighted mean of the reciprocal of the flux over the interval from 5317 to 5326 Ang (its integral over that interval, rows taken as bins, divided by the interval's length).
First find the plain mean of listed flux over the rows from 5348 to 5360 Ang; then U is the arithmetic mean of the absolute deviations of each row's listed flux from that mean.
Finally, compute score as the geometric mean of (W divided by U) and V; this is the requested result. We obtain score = 0.234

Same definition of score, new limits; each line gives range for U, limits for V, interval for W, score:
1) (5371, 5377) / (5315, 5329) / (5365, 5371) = 0.261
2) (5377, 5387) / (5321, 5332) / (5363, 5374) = 0.237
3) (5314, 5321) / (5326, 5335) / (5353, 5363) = 0.227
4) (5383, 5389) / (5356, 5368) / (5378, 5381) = 0.205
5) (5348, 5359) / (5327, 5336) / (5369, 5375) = 0.298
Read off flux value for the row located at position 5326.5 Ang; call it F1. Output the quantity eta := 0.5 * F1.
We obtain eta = 10.0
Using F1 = 20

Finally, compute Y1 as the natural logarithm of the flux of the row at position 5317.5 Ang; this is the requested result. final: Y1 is 3.11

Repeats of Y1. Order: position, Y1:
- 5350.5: 3.03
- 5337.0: 3.08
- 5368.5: 2.97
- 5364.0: 3.02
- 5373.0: 2.87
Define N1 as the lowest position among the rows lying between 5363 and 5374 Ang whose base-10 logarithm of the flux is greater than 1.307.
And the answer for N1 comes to 5364.0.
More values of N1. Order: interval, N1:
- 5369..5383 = 5370.0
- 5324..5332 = 5325.0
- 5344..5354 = 5346.0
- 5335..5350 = 5335.5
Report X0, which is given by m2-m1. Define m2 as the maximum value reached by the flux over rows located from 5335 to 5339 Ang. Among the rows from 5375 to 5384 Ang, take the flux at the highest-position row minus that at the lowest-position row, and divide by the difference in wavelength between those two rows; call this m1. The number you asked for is 21.6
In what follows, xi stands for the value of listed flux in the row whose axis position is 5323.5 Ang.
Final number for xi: 21.9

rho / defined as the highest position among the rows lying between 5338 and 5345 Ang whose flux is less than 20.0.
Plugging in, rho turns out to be 5344.5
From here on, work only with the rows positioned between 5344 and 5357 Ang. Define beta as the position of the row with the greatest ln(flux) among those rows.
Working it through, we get 5347.5 Ang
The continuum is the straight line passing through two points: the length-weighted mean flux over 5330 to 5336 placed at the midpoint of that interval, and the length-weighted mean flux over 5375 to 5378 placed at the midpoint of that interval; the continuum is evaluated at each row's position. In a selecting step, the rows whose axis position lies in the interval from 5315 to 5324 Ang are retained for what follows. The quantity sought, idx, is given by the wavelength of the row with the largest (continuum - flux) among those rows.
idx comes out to 5319.0 Ang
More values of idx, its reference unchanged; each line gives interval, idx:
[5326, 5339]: 5331.0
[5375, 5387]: 5376.0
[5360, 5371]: 5368.5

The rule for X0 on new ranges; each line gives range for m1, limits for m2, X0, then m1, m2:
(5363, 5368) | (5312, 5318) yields 22.6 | -0.13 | 22.5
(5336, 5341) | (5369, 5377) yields 20.8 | -0.23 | 20.6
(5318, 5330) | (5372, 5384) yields 22.1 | 0.18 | 22.3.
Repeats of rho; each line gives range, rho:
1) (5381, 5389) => 5386.5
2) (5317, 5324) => 5320.5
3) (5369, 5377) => 5376.0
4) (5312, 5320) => 5319.0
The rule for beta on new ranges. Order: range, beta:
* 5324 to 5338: 5337.0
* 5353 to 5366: 5361.0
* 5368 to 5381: 5379.0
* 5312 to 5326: 5317.5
